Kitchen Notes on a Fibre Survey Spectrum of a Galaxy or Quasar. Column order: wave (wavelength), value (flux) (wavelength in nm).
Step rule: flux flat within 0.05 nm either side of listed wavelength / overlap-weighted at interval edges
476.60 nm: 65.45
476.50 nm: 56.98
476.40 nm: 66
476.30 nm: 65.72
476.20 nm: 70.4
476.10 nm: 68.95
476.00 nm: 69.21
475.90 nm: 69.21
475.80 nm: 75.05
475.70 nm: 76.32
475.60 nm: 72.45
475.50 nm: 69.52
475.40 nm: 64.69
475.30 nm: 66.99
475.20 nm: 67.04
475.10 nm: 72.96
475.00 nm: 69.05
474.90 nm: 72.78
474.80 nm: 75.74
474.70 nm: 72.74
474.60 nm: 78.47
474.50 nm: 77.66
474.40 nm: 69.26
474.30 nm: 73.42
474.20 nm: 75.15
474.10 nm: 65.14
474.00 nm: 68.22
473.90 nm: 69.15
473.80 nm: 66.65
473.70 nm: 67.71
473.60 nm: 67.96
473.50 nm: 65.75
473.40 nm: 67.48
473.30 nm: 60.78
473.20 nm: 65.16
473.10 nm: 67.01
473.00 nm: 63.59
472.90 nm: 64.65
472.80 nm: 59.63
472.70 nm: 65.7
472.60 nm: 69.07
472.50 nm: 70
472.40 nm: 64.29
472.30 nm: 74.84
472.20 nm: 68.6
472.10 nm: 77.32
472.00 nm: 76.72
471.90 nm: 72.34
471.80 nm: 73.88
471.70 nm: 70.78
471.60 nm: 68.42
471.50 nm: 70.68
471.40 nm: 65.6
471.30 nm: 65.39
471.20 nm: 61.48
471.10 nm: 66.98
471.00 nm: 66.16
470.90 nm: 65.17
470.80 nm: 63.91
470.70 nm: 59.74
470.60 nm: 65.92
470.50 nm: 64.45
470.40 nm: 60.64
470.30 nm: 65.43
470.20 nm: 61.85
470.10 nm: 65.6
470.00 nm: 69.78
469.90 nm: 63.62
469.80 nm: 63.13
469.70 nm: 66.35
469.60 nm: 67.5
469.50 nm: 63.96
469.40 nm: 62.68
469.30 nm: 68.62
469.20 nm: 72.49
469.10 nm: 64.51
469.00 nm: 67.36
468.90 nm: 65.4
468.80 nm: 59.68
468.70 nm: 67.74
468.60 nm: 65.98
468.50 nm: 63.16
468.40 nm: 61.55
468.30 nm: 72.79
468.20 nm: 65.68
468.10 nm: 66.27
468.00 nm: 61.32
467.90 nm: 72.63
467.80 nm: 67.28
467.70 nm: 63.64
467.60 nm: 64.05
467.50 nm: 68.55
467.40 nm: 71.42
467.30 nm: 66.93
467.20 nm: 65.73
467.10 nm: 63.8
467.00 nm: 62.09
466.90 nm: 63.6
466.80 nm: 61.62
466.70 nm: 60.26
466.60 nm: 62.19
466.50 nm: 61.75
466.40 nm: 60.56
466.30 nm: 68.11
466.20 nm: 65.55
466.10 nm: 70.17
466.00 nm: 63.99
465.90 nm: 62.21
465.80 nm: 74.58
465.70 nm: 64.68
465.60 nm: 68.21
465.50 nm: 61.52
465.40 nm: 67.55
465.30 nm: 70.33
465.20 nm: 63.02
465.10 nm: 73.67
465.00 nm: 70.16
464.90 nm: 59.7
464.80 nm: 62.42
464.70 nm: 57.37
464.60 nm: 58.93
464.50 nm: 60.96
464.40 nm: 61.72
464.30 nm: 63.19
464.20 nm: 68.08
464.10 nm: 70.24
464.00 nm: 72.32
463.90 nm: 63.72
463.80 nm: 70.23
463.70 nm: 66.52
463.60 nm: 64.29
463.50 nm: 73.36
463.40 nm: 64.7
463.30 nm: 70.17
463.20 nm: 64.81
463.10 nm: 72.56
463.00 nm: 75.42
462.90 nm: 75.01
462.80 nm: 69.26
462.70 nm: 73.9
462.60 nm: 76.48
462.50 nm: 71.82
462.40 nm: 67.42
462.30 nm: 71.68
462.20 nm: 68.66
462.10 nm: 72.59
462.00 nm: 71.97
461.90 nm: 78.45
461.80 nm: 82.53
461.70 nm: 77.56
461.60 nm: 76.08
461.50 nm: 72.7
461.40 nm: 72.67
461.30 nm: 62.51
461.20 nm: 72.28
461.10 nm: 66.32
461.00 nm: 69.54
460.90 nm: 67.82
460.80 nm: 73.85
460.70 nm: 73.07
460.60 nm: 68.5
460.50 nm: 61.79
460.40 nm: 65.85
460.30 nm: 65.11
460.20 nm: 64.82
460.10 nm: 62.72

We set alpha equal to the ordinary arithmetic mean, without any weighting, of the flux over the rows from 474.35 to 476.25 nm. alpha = 71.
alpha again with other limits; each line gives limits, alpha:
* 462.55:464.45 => 69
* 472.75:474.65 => 68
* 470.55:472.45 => 68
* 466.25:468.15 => 65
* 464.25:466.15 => 65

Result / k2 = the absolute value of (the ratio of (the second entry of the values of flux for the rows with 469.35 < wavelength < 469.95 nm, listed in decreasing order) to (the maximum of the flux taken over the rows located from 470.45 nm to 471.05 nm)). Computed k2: 1.003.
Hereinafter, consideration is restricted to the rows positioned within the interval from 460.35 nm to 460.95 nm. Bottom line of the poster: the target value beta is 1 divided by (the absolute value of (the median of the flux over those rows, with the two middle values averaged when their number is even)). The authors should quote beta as 0.0147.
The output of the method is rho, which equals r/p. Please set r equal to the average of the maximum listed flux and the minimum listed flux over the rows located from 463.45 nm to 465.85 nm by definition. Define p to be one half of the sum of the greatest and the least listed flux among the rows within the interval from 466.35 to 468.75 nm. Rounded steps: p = 67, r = 66.0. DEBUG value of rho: 0.99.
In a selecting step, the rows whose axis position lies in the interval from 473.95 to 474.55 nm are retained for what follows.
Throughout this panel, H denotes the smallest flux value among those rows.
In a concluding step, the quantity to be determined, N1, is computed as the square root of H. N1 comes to 8.07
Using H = 65.14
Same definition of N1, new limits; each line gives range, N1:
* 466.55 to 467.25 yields 7.76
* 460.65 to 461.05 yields 8.24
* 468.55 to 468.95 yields 7.73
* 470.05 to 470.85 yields 7.73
